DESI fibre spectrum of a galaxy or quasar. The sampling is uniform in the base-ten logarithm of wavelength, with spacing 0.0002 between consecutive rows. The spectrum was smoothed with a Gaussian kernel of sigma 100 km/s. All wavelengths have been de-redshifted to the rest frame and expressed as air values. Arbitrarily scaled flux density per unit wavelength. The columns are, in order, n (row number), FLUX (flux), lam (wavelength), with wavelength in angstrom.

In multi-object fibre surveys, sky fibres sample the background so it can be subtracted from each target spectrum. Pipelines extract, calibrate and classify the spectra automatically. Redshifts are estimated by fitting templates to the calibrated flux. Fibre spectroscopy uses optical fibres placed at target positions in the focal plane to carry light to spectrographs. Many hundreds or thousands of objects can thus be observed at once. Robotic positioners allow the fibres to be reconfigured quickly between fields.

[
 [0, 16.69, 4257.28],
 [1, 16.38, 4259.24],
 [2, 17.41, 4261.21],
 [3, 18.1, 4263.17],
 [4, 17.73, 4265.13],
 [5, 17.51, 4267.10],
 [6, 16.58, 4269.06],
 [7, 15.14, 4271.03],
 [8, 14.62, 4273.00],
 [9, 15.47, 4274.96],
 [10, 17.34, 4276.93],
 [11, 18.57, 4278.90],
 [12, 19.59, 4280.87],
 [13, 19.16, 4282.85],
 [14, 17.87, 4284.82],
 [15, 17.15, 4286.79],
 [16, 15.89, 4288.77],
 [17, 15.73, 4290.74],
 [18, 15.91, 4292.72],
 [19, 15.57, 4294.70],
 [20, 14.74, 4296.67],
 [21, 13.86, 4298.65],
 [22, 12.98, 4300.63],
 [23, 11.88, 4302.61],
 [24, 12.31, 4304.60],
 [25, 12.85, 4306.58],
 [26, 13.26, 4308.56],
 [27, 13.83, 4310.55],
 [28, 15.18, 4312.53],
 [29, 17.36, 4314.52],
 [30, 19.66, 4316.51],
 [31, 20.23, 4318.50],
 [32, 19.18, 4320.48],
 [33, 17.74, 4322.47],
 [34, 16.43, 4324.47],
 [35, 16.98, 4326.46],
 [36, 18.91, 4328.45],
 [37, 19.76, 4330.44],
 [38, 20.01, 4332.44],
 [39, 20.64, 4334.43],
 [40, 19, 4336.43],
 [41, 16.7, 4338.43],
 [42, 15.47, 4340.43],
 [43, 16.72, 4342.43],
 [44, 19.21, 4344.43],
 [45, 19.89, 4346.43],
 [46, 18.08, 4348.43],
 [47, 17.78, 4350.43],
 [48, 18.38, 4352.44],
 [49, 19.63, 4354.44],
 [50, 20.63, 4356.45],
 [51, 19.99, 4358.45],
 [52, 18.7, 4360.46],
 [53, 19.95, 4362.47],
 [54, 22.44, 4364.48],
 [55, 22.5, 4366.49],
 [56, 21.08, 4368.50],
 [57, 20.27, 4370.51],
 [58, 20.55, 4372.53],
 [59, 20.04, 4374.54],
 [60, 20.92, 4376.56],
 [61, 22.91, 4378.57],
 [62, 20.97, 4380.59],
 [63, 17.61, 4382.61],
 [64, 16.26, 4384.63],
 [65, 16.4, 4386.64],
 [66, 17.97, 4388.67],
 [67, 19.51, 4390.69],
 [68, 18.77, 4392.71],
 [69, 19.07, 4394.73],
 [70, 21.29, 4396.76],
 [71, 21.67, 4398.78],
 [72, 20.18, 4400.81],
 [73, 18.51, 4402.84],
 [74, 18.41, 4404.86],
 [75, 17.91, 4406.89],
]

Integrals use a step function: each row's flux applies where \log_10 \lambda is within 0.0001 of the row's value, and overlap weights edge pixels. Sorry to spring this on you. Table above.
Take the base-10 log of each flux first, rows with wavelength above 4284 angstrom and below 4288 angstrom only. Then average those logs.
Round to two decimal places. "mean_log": 1.24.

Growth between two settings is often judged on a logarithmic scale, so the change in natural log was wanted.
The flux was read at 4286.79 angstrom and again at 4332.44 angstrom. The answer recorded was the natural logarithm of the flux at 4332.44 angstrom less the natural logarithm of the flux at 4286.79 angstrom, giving 0.15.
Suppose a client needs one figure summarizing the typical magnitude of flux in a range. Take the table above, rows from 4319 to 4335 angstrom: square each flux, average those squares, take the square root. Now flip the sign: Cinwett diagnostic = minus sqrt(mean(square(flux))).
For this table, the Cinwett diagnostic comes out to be -19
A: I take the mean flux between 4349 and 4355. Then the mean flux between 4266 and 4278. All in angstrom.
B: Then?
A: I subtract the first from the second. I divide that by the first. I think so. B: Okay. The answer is -0.13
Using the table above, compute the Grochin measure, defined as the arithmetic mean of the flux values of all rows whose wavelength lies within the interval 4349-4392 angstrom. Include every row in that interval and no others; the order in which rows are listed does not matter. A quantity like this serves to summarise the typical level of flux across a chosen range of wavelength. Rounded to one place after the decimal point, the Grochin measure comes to 19.7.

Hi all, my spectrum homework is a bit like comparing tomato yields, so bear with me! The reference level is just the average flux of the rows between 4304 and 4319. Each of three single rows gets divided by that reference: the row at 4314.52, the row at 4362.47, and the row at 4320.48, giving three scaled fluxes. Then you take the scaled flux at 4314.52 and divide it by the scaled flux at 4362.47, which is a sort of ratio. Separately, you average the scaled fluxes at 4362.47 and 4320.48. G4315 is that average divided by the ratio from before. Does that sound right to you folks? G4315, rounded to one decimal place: 1.4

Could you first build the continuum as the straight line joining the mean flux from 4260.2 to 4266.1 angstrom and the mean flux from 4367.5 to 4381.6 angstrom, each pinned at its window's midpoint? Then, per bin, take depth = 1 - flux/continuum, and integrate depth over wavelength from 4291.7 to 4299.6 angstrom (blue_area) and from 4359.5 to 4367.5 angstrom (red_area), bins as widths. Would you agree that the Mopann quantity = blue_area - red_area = 1.6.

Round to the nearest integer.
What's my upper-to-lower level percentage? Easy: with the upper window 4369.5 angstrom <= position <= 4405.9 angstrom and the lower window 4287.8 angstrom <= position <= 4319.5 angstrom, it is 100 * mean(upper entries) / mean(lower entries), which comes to 129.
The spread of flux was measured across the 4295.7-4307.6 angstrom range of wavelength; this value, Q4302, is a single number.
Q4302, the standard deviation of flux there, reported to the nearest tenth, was 1.0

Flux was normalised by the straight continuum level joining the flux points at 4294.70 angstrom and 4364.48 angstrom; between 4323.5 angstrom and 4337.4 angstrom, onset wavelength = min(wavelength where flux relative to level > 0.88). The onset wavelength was 4324.47 angstrom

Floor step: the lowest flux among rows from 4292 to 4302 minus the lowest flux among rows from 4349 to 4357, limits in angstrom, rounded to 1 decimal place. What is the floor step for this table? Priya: -4.8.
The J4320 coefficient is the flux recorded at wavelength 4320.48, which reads 19.18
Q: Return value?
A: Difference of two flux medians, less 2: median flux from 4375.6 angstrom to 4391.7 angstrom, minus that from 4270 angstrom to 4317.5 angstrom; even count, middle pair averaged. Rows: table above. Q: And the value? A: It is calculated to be 1.2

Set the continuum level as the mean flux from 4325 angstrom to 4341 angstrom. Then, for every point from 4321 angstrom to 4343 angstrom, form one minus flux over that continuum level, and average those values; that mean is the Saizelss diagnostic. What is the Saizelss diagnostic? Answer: 0.02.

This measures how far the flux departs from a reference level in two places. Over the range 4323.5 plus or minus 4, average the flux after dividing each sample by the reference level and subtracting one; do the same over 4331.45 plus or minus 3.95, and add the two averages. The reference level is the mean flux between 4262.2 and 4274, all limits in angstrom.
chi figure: 0.25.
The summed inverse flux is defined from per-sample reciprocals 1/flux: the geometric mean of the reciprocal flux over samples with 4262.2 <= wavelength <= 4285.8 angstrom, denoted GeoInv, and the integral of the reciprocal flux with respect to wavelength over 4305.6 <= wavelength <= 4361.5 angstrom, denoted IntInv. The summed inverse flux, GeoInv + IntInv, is 3.23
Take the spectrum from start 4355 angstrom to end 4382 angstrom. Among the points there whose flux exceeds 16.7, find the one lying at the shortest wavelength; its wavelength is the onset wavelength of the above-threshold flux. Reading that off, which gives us 4356.45 angstrom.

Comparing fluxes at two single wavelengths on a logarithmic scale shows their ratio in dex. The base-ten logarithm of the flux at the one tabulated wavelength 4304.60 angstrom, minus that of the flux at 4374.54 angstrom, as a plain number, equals -0.21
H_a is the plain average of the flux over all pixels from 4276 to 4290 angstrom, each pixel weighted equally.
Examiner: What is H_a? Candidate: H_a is 17.9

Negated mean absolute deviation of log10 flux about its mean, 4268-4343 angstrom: -0.053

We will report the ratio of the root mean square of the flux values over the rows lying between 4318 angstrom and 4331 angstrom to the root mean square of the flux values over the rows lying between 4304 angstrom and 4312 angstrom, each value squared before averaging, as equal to 1.42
